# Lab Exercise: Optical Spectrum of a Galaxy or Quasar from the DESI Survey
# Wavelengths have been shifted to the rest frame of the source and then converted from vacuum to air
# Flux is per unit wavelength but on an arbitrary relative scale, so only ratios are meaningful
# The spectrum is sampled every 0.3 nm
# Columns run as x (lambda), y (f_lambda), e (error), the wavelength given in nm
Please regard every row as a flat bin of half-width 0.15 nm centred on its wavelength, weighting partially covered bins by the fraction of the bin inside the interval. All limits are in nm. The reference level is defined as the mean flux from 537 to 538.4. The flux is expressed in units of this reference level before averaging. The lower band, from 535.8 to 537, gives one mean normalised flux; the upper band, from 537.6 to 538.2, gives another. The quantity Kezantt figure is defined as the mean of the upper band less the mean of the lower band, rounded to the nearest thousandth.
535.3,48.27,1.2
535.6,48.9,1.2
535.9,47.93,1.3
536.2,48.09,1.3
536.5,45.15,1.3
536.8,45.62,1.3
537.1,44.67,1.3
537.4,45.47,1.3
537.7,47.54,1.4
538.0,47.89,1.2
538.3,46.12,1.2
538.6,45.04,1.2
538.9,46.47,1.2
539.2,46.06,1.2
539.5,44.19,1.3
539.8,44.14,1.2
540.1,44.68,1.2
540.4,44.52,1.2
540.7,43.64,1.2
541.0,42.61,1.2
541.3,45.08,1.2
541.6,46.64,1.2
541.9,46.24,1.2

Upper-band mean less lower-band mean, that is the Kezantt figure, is 0.022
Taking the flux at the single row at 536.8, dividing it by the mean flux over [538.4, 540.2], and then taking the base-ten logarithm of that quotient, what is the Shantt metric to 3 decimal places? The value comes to 0.005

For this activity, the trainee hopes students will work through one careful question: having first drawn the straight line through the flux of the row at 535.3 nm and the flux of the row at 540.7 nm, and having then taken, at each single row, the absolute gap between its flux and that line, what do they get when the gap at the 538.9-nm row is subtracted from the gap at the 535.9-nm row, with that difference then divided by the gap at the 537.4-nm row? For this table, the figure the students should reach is -1.1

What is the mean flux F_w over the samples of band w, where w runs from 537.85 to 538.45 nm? 47.0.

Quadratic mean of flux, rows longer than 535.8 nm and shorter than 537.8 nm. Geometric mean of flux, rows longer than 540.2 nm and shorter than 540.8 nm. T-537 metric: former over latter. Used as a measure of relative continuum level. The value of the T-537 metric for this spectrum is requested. 1.05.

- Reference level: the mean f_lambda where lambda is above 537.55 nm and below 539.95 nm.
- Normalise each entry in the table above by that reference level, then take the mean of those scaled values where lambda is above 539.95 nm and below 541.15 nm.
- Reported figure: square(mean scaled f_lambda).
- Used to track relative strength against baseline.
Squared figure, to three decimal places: 0.912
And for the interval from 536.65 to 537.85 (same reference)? 0.995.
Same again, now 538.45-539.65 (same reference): 0.979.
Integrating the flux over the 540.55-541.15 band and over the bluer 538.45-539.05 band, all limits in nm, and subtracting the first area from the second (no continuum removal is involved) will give 1.6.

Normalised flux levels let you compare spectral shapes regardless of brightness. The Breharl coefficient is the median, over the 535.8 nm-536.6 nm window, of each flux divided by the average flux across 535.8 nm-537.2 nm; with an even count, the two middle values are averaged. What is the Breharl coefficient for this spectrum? 1.04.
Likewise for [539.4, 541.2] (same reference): 0.95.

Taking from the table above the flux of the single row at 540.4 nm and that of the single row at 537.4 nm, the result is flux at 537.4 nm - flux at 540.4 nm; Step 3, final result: 1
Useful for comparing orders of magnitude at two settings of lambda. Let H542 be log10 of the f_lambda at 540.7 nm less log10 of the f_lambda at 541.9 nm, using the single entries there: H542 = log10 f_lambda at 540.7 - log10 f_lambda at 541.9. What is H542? -0.025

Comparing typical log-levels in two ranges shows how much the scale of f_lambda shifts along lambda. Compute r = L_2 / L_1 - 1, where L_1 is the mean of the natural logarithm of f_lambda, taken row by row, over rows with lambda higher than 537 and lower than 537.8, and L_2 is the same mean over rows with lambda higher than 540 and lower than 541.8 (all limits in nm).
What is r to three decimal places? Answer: -0.008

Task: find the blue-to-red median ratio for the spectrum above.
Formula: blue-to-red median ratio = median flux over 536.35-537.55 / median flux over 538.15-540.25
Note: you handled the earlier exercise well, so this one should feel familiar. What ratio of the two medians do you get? 1.01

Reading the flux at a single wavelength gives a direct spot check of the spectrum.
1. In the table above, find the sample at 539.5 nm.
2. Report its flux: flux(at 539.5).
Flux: 44.19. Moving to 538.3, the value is 46.12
